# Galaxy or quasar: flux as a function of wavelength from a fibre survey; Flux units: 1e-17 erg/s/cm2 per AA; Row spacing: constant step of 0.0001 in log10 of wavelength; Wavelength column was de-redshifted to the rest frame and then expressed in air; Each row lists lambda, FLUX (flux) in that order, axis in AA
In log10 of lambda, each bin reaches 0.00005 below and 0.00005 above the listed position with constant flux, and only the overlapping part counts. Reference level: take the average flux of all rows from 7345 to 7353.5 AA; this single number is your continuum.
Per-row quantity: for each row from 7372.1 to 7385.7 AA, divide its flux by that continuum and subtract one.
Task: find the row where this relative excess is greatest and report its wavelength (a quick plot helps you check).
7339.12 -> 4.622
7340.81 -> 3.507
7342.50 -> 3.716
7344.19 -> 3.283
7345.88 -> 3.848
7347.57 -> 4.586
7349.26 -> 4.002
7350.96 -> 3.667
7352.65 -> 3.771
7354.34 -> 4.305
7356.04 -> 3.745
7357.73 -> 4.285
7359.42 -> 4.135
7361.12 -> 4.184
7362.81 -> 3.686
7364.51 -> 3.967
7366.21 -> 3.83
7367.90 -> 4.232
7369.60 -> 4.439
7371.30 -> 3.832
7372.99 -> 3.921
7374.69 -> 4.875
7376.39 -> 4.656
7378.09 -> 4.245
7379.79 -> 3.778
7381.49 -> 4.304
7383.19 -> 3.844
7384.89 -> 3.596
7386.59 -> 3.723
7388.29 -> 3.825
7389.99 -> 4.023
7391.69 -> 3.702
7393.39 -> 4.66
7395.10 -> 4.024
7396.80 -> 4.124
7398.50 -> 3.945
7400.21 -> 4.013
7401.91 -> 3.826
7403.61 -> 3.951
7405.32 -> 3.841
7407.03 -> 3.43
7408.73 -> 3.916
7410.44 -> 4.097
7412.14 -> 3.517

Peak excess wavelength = 7374.69 AA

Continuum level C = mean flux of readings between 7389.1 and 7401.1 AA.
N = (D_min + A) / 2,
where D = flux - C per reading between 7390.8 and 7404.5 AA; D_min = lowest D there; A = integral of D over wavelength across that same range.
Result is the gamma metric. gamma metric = -0.45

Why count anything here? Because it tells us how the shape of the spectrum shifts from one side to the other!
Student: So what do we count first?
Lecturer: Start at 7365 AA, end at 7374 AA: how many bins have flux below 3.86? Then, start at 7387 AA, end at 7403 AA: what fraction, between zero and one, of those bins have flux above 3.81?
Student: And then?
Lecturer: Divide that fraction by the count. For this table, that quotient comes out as 0.44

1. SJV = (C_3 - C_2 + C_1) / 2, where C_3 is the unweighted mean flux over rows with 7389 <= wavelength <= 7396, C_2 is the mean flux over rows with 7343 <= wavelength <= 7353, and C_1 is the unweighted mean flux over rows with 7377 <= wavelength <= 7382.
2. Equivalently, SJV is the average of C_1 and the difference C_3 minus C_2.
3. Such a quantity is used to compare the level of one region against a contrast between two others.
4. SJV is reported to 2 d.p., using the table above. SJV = 2.18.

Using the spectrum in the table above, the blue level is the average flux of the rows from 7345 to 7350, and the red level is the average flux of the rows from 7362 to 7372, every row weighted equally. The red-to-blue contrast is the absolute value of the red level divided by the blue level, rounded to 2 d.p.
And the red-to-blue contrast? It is 0.96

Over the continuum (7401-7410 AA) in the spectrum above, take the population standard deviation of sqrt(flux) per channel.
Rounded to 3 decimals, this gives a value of 0.049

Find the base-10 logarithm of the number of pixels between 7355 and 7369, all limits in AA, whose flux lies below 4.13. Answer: 0.6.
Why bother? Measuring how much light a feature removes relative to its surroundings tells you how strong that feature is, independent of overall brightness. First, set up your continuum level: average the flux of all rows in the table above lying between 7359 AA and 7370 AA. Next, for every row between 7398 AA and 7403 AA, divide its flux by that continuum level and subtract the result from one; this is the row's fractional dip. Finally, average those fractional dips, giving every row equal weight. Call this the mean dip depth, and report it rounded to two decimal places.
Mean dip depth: 0.03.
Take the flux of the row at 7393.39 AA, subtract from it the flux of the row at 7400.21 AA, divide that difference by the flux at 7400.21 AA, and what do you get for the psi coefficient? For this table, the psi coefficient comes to 0.16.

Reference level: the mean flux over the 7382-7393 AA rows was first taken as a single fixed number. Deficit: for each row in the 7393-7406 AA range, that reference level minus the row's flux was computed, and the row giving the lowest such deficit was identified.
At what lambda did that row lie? 7393.39 AA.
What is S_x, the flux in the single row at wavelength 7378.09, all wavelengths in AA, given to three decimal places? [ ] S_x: 4.245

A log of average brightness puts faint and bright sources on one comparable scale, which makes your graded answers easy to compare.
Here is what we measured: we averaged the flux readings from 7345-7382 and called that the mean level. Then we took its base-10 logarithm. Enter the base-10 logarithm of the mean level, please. 0.613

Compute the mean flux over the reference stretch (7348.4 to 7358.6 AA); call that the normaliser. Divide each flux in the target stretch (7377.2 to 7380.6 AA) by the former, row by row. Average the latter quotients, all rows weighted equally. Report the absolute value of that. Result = 1.01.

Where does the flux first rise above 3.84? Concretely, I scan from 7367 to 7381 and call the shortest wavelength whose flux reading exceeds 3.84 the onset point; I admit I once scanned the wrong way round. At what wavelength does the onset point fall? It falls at 7367.90 AA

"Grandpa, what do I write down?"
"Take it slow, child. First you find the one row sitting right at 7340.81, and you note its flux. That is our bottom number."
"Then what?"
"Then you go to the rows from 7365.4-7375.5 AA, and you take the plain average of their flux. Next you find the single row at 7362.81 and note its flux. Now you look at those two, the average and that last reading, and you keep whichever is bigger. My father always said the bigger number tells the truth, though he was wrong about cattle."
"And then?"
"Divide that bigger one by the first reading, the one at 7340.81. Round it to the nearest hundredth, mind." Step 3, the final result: 1.19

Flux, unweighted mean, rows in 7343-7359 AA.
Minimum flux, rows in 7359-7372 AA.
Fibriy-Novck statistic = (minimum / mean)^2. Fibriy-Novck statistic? 0.87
